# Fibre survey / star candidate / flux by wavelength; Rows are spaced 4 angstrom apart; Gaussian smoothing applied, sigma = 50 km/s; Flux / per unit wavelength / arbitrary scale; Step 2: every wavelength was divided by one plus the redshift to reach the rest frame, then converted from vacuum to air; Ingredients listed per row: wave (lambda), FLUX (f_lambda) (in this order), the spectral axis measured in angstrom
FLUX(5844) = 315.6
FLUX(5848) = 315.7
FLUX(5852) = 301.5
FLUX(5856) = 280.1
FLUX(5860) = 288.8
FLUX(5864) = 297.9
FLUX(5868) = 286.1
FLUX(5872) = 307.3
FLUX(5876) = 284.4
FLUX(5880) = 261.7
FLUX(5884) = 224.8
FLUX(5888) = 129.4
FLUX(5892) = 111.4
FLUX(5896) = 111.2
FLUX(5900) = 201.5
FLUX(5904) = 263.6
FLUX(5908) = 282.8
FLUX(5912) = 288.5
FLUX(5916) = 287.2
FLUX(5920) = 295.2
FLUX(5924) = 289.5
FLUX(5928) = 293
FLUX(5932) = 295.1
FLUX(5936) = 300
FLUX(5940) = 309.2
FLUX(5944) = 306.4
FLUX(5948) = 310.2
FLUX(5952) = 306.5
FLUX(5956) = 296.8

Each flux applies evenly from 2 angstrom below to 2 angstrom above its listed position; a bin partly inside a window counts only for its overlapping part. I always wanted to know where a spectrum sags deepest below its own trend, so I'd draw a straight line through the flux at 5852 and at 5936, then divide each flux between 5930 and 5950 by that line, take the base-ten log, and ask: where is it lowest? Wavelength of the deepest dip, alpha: 5932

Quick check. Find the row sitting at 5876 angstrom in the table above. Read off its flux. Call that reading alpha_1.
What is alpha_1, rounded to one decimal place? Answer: 284.4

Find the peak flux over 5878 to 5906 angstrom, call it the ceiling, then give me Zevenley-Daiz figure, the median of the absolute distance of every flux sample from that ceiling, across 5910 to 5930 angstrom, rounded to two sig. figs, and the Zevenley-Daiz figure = 26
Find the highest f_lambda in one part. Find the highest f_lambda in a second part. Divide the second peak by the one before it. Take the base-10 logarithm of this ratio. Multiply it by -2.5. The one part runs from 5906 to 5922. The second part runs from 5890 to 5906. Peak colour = 0.12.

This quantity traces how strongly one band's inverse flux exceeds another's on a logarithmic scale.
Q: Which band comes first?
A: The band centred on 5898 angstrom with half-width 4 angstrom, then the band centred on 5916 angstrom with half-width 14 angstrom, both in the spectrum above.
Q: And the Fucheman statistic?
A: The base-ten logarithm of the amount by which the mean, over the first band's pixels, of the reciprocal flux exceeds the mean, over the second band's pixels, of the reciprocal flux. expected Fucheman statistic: -2.5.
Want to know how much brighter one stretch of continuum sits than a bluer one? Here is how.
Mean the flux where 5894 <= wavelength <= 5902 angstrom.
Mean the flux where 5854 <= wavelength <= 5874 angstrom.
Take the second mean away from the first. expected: -136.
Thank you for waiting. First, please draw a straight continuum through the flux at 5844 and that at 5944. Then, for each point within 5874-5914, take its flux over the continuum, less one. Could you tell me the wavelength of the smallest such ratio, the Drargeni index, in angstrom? 5896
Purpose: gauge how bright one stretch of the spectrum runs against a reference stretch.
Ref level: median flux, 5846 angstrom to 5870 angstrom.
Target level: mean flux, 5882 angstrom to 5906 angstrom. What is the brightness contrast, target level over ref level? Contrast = 0.59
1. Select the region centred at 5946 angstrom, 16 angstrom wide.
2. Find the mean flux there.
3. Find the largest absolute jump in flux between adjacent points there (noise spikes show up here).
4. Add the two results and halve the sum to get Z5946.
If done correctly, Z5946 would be 156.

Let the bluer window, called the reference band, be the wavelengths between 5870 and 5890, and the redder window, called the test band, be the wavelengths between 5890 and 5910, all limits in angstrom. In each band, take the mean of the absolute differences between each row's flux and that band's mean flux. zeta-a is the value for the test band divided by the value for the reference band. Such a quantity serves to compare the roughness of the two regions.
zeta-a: 1.3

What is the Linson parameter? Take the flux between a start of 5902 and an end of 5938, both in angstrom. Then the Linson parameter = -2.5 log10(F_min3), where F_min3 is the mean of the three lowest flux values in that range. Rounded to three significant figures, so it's -6.11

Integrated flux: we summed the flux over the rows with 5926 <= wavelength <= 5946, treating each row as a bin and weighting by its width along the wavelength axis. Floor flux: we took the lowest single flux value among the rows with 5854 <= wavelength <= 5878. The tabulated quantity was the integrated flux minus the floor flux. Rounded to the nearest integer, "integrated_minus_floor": 5735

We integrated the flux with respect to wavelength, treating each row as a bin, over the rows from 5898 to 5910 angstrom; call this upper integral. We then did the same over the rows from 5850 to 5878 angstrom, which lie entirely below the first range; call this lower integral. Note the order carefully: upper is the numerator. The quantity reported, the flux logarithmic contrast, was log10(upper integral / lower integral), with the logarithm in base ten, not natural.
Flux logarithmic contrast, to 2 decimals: -0.44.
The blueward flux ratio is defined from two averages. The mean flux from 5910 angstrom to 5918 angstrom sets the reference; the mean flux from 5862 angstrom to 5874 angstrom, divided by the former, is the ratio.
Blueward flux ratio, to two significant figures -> 1.0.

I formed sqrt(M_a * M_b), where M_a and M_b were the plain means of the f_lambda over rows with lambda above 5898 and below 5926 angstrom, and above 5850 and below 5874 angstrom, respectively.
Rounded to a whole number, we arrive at 283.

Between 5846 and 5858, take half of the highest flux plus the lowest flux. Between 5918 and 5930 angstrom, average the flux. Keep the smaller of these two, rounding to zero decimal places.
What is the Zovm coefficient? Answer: 293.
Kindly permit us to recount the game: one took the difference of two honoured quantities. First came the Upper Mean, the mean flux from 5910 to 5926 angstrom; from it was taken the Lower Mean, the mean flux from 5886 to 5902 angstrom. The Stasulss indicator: 152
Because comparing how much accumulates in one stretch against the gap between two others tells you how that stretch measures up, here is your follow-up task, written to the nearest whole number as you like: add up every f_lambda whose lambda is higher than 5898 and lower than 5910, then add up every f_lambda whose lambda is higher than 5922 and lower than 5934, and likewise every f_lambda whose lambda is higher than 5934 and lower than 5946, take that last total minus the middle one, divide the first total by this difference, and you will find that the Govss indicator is 20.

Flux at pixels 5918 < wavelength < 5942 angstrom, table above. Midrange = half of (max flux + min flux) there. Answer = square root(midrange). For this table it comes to 17.3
